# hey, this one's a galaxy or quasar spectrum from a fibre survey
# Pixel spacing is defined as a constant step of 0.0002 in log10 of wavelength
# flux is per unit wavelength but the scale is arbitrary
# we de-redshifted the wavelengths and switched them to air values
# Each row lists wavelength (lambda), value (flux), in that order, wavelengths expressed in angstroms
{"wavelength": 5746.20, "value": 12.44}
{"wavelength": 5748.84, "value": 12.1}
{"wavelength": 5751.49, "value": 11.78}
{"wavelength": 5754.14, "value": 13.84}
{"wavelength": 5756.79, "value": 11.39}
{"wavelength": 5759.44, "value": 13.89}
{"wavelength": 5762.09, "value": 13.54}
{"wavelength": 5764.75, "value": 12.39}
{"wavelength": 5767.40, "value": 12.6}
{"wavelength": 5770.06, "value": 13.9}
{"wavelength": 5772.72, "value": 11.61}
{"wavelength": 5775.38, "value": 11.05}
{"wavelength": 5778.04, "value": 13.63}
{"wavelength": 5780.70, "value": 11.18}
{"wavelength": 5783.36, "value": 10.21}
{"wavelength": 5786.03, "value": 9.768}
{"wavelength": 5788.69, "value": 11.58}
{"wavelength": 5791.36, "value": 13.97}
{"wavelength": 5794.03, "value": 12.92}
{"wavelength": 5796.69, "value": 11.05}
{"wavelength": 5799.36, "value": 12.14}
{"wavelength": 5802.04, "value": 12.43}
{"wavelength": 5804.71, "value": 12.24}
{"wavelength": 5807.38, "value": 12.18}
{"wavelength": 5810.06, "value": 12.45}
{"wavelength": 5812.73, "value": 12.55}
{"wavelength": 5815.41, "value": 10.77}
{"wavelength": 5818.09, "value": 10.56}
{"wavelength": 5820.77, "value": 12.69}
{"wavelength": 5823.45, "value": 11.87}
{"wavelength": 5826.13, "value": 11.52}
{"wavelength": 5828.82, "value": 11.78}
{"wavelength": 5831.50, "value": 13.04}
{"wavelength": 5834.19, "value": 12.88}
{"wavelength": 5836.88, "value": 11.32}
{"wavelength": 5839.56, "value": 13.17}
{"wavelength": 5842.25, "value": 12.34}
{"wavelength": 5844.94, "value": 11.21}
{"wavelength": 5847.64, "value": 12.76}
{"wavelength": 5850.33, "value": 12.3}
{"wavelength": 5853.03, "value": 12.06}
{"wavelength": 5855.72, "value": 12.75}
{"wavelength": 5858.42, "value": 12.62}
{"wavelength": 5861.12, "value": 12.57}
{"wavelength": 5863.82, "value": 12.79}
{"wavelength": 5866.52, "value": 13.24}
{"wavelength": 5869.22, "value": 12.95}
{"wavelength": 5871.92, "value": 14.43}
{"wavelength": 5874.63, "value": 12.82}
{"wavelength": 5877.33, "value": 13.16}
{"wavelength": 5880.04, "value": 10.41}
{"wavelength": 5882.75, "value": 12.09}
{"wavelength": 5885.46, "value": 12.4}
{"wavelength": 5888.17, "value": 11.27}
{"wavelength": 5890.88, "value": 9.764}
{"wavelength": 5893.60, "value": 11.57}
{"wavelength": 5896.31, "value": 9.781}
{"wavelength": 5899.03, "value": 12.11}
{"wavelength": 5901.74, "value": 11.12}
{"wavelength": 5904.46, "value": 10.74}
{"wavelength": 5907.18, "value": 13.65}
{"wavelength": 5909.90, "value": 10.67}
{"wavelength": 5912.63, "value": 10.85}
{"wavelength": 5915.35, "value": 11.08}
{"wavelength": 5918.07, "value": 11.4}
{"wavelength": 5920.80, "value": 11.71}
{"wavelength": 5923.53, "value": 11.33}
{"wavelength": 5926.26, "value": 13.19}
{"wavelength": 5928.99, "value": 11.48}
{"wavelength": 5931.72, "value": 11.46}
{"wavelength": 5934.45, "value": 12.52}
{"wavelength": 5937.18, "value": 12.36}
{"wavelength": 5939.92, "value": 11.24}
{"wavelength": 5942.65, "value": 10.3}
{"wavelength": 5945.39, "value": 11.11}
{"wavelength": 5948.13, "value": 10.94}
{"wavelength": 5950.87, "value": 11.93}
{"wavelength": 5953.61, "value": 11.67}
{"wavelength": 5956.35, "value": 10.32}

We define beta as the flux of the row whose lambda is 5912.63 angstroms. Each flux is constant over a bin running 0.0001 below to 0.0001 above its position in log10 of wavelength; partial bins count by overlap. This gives 10.85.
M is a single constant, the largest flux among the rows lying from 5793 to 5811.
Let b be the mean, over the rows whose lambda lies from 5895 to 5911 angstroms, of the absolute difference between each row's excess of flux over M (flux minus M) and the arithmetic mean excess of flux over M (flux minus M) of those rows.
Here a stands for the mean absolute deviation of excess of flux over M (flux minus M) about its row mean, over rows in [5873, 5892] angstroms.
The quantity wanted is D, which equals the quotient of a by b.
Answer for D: 1.0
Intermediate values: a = 1.05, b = 1.02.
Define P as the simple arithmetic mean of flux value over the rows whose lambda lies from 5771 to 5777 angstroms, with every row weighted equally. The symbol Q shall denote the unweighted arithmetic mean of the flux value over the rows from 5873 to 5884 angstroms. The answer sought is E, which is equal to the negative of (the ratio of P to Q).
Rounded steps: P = 11.3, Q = 12.1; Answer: -0.93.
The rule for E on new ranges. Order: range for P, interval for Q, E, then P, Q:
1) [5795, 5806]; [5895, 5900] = -1.09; 12.0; 10.9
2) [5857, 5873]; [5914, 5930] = -1.12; 13.1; 11.7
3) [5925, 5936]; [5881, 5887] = -0.99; 12.2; 12.2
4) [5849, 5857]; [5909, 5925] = -1.11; 12.4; 11.2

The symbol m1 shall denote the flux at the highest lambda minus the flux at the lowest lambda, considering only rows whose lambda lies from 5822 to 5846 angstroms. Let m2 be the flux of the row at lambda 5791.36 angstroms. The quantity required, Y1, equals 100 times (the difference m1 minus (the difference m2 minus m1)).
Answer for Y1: -1529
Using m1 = -1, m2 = 13.97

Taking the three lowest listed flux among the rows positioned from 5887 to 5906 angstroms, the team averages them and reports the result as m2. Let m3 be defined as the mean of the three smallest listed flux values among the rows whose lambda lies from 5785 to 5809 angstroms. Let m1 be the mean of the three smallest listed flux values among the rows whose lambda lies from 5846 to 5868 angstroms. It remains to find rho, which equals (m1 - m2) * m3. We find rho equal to 24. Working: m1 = 12.3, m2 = 10.1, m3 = 10.8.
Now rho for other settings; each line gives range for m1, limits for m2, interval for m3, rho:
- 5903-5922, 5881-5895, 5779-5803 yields -1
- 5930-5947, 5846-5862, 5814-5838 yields -16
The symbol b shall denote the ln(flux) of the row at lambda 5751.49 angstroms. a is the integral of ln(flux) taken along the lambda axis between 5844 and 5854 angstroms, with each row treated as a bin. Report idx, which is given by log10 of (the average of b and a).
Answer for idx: 1.14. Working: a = 24.9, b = 2.47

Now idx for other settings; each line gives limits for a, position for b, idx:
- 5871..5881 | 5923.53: 1.14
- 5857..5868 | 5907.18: 1.19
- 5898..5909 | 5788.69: 1.17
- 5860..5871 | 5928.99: 1.19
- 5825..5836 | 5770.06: 1.18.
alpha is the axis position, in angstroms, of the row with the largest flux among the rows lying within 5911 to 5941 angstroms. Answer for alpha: 5926.26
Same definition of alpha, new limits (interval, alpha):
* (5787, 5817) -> 5791.36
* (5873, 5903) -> 5877.33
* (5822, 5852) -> 5839.56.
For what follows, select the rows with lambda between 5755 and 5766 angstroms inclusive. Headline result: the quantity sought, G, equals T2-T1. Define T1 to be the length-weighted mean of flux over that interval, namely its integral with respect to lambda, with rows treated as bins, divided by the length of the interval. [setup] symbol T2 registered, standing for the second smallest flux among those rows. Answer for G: -0.46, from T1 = 12.8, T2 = 12.39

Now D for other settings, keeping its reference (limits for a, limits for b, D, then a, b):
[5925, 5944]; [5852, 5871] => 3.0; 0.77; 0.25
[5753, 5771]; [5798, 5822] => 1.4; 0.82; 0.59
